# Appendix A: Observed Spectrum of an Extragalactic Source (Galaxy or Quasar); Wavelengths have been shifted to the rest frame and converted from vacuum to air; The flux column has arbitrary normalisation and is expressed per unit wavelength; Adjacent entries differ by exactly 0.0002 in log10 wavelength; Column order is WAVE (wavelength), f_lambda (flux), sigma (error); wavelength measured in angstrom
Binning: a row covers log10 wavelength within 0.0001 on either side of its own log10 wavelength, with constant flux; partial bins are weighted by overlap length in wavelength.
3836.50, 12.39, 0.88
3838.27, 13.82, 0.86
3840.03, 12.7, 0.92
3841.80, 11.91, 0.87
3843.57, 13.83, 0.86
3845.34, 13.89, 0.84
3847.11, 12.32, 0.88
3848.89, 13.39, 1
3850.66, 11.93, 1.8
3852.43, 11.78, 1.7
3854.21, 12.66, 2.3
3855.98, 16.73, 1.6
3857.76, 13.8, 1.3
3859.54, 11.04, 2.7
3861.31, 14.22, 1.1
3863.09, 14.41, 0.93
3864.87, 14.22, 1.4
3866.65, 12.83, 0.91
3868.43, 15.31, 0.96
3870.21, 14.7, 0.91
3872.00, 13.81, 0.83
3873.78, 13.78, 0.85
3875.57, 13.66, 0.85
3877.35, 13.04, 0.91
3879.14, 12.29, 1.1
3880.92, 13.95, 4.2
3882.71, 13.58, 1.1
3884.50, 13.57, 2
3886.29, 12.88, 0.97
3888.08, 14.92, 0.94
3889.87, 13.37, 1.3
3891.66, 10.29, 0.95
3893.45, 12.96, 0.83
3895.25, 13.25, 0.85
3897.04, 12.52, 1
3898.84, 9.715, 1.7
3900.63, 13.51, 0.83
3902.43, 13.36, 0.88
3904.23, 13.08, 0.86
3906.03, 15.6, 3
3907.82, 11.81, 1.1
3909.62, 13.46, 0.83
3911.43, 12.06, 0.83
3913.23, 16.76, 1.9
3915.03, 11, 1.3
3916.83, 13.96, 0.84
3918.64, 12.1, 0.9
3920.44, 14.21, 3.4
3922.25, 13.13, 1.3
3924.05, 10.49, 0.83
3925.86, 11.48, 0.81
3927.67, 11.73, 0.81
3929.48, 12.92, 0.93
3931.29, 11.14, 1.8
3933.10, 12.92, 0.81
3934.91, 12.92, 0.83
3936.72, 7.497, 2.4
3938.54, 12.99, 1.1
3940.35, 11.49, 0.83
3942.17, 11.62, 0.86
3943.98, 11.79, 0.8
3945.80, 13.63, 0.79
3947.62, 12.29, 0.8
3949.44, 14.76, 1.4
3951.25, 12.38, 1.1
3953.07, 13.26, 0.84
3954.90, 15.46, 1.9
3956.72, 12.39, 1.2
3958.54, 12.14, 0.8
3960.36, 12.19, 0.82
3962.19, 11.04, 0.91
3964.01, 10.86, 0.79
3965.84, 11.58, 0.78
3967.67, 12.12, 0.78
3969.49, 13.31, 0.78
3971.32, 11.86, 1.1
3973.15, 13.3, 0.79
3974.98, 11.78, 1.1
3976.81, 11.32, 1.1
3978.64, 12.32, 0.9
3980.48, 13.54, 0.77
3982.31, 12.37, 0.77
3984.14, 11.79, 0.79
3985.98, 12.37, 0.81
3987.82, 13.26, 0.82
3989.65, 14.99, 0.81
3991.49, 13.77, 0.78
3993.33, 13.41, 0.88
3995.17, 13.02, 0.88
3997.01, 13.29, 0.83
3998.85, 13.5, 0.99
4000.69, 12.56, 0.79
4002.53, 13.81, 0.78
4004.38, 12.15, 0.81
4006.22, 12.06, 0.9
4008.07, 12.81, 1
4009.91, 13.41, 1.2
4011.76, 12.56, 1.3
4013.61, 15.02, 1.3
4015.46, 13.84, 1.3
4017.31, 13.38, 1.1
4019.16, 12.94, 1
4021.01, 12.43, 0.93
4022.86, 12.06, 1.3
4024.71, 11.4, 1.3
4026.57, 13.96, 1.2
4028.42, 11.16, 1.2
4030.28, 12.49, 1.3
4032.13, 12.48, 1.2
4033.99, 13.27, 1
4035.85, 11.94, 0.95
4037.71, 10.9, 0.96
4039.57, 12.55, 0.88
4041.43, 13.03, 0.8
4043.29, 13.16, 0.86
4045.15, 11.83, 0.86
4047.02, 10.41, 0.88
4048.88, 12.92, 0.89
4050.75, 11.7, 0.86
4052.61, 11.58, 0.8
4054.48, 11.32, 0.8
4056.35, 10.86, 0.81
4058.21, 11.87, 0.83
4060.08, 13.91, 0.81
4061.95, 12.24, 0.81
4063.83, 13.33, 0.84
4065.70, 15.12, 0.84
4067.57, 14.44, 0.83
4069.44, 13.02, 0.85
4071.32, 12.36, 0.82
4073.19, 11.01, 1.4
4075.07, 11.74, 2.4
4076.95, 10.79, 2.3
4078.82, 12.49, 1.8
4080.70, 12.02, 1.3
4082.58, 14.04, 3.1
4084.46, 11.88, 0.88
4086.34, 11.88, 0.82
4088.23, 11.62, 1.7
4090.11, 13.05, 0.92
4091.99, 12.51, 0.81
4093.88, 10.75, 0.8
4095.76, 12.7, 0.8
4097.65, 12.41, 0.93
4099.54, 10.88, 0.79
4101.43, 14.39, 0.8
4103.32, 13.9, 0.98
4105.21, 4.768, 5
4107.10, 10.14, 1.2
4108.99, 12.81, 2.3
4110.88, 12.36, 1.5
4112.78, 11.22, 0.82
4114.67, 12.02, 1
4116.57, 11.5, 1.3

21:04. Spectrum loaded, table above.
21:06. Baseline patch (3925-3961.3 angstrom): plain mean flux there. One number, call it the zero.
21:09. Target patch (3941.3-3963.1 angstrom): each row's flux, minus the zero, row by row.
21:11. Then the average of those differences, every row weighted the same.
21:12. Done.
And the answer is 0.40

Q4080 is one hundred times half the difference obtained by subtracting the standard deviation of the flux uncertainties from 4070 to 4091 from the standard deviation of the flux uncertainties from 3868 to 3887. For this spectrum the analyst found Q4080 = 12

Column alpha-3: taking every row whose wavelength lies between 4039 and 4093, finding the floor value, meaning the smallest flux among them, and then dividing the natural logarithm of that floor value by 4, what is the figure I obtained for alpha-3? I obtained 0.586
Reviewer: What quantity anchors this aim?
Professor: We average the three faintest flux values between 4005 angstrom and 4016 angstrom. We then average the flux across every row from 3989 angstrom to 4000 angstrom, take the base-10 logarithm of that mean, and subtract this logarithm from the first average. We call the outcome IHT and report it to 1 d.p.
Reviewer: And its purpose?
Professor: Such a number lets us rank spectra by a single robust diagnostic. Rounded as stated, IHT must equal 11.3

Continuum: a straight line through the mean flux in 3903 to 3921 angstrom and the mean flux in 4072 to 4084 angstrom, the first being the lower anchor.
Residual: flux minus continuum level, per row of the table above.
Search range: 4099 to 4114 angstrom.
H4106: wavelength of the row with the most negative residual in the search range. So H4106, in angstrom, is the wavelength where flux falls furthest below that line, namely 4105.21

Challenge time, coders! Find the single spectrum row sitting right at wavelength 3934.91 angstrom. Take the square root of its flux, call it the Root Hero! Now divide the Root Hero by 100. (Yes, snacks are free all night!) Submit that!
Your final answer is 0.0359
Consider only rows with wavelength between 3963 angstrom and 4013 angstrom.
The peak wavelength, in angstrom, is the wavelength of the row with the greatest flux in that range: 3989.65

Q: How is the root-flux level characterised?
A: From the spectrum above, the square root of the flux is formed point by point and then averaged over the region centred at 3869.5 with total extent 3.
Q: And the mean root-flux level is 3.87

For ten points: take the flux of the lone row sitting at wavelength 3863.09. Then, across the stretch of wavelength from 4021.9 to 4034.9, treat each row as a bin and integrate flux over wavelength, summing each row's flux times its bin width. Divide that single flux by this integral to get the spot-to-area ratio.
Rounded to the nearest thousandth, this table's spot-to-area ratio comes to 0.089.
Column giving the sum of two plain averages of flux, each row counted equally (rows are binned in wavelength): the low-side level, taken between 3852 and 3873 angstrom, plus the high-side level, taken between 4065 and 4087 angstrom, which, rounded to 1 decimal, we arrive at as 26.4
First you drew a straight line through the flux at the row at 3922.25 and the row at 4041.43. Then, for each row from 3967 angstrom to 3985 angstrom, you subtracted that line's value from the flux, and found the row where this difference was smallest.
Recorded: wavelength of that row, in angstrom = 3976.81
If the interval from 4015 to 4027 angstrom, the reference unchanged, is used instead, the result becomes 4024.71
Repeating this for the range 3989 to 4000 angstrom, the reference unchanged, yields 3995.17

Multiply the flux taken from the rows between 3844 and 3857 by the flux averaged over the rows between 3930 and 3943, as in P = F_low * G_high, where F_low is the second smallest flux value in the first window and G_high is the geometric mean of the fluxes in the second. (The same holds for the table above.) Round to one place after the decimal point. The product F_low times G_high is 135.3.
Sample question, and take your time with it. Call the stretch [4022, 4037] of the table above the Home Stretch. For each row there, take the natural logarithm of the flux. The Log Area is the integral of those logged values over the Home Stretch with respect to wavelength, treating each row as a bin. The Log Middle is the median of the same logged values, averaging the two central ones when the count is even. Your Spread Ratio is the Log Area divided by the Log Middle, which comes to 15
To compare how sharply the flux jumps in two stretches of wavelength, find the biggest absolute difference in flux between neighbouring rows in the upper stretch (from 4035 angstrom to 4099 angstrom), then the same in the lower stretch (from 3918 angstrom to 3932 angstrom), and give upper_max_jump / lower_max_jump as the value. 0.95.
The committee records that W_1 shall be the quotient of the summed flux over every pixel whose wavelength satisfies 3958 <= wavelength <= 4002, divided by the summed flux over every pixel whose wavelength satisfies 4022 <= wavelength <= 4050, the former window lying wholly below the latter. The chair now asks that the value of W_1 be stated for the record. 1.6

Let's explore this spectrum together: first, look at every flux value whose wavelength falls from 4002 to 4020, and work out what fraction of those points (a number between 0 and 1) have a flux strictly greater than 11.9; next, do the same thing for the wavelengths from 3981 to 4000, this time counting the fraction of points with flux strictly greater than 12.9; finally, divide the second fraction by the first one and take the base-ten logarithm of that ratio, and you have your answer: -0.2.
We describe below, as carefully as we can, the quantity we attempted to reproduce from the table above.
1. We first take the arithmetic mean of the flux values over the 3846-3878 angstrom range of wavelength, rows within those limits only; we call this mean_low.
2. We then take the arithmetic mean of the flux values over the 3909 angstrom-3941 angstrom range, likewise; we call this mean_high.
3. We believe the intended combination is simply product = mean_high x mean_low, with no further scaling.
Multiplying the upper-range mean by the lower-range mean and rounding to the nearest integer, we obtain 167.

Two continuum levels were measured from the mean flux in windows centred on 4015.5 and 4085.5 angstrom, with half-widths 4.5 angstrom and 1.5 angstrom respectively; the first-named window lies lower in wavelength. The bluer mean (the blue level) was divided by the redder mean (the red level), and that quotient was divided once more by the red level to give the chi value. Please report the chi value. 0.096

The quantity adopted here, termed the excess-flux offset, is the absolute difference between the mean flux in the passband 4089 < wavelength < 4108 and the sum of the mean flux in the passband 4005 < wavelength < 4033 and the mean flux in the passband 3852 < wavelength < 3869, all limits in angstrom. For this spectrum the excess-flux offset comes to 15.0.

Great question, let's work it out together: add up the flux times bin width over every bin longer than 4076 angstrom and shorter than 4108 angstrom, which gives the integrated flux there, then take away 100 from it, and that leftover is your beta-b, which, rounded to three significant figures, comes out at 277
